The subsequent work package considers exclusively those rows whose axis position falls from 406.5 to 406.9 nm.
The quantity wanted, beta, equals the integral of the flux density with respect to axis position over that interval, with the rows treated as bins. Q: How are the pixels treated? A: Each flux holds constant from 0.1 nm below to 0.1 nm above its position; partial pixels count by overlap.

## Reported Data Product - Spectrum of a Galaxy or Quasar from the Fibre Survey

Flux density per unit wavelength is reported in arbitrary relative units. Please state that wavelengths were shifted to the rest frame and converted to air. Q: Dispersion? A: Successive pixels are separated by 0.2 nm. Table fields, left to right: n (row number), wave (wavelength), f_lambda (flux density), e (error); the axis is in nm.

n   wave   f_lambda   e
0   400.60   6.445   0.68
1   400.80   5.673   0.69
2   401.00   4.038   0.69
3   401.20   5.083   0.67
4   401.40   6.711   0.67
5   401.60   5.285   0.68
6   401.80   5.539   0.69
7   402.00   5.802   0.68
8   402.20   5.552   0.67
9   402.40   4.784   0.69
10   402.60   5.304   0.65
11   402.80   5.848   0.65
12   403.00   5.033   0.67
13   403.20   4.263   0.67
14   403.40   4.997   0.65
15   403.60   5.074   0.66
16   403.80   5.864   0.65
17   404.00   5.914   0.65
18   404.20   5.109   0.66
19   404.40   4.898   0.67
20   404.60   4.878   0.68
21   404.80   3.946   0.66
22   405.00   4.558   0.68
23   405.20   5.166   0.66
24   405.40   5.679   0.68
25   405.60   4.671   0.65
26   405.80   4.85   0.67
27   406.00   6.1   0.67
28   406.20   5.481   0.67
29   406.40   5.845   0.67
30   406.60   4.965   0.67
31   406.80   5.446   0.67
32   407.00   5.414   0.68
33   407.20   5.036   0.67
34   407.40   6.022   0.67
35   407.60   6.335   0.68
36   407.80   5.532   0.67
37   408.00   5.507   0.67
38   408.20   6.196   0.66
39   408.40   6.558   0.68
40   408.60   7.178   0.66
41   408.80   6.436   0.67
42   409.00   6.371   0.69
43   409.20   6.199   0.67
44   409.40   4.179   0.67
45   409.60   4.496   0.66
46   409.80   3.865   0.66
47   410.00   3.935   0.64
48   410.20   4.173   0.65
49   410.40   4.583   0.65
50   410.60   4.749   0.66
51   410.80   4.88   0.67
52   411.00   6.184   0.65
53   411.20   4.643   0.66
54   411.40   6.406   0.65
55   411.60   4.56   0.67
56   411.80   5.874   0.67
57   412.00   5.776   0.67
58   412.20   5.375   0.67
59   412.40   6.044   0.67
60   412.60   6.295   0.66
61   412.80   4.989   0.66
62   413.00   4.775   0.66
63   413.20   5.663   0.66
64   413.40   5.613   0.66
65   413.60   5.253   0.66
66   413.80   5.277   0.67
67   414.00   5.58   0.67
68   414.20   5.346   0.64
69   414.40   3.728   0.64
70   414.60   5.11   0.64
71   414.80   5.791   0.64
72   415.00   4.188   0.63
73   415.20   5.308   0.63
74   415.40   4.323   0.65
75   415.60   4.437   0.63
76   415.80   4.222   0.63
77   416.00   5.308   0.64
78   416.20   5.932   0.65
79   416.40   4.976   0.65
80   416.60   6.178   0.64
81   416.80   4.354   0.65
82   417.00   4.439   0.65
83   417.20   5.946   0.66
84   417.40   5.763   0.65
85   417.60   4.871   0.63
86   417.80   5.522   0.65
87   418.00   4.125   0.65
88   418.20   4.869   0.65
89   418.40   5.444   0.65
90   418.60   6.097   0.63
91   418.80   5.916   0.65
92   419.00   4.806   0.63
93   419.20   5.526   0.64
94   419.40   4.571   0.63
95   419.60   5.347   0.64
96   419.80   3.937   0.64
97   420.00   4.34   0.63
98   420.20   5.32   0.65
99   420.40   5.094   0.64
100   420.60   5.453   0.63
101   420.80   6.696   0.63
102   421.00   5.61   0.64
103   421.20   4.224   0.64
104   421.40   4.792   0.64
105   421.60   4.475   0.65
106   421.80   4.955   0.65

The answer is 2.1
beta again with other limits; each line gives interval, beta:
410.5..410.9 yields 1.9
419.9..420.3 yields 1.9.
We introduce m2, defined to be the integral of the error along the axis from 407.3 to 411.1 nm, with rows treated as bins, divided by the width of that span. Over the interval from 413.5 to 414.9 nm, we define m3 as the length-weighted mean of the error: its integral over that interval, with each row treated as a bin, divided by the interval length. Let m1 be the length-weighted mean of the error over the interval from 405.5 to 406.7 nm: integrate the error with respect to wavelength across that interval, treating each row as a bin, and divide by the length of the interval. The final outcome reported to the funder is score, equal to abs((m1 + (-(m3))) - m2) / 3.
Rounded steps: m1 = 0.667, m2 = 0.665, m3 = 0.651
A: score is 0.216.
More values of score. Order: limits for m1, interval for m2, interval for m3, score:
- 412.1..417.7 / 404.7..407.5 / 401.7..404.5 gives 0.228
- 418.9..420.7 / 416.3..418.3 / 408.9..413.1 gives 0.225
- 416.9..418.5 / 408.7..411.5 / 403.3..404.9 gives 0.224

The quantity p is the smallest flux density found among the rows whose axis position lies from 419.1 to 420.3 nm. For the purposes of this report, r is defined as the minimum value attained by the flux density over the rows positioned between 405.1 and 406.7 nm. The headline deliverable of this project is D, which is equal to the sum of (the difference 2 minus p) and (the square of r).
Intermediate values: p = 3.937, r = 4.671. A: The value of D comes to 19.9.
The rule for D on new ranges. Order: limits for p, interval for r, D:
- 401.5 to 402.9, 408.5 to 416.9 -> 11.1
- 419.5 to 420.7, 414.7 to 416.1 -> 15.6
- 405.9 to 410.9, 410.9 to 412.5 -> 18.9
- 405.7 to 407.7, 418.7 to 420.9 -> 12.6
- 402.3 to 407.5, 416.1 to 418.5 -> 15.1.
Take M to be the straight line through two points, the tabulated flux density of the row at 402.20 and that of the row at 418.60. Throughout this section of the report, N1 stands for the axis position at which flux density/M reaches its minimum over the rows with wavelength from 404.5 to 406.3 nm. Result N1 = 404.80 nm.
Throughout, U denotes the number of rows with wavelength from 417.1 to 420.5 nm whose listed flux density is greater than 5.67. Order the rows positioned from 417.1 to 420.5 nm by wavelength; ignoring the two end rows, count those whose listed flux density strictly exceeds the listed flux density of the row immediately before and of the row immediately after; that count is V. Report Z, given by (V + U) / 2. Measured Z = 4.5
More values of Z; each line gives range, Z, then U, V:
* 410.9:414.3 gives 5.5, 6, 5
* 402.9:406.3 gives 3.5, 4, 3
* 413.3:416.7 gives 4.0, 3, 5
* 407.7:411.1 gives 4.5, 7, 2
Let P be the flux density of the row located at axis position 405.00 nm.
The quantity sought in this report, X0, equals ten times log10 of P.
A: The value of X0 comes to 6.59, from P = 4.558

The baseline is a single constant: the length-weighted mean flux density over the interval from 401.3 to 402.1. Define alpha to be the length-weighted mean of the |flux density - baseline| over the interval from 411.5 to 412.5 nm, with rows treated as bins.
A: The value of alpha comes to 0.41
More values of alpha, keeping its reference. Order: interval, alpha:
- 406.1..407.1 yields 0.41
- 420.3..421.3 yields 0.76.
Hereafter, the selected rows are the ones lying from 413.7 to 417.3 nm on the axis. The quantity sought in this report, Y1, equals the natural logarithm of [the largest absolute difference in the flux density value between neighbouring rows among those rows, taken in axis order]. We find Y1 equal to 0.60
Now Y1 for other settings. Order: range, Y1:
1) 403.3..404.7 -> -0.22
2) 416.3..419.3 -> 0.60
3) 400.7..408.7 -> 0.49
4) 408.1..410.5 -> 0.70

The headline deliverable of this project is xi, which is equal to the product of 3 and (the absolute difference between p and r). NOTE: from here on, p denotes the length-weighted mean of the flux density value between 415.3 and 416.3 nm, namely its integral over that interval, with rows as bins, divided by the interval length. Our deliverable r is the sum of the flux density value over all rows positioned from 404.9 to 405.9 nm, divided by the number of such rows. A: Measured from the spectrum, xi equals 0.4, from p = 4.84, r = 4.98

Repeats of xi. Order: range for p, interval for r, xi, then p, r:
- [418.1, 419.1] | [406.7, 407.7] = 0.7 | 5.43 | 5.65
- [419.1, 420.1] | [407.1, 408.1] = 2.8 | 4.74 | 5.69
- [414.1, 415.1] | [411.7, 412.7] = 3.1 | 4.83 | 5.87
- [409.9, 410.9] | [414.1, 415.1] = 1.1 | 4.46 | 4.83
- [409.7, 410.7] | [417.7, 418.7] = 2.9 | 4.26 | 5.21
